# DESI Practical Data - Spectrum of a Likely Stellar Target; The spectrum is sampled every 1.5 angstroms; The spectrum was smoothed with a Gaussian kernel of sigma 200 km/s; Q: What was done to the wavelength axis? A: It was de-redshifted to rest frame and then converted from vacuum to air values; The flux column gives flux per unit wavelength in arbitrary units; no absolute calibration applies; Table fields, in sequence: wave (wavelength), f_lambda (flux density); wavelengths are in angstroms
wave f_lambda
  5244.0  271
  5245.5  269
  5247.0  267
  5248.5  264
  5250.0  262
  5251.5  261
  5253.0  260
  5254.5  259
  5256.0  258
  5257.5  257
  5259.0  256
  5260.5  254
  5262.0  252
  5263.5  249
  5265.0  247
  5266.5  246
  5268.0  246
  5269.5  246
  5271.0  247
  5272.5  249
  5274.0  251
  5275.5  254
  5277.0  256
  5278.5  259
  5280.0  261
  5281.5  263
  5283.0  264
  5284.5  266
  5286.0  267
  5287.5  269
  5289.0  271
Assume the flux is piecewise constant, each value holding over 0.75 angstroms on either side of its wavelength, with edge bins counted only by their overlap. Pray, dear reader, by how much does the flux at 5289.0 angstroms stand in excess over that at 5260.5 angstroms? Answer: 17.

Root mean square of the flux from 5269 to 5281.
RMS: 253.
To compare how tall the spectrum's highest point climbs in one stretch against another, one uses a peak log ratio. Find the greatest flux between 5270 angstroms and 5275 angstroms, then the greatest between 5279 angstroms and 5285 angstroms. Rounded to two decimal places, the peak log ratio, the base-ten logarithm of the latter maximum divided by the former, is 0.03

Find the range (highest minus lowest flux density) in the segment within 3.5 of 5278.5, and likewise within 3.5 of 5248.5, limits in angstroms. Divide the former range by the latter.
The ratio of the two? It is 1.1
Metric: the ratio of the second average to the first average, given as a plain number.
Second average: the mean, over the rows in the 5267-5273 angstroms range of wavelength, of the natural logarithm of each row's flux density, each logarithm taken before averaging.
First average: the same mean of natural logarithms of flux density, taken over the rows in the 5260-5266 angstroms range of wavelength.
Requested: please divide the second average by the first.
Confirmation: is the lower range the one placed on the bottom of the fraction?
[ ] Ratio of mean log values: 1.00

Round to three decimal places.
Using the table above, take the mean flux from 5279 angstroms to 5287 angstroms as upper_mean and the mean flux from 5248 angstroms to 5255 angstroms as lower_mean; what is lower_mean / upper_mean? 0.989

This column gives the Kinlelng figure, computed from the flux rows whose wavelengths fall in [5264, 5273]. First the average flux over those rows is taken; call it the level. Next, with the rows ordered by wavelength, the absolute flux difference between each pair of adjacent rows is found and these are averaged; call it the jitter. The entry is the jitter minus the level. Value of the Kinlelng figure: -246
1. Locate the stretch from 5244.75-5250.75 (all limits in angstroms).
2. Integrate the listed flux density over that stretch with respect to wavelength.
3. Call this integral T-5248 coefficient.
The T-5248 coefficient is 1593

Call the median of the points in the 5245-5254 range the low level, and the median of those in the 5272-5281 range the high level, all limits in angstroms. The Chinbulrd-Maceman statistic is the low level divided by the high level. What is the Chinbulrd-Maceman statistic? 1.03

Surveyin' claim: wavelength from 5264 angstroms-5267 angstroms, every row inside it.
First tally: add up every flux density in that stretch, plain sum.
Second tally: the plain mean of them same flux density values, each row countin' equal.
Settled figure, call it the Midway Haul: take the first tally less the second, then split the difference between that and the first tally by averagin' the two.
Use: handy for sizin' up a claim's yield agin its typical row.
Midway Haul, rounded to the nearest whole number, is 370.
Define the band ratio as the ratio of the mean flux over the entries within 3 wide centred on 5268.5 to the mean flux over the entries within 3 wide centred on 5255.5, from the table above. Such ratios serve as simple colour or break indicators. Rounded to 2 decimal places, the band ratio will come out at 0.95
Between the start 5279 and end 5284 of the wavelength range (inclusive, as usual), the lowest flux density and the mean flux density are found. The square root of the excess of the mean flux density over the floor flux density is 1.3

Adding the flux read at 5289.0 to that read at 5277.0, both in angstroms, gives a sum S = 527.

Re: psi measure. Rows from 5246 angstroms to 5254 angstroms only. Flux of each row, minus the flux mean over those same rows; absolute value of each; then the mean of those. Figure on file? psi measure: 2.16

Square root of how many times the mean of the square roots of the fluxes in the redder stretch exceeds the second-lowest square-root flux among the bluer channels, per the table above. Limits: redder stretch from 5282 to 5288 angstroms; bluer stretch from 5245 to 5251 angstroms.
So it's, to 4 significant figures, 1.002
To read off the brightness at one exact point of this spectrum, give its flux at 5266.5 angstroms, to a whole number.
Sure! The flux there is 246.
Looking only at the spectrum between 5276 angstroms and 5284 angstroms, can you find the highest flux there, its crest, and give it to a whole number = 264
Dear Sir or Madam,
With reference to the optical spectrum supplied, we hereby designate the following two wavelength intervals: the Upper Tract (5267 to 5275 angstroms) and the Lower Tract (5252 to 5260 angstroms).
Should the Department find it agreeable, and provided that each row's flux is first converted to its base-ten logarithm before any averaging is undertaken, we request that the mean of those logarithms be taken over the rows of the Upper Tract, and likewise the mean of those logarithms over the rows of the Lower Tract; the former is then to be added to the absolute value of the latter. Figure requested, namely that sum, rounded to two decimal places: 4.81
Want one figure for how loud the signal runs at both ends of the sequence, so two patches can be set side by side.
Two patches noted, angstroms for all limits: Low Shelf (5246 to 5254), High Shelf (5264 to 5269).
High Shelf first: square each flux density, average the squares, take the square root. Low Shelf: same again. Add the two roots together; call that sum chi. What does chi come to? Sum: 509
